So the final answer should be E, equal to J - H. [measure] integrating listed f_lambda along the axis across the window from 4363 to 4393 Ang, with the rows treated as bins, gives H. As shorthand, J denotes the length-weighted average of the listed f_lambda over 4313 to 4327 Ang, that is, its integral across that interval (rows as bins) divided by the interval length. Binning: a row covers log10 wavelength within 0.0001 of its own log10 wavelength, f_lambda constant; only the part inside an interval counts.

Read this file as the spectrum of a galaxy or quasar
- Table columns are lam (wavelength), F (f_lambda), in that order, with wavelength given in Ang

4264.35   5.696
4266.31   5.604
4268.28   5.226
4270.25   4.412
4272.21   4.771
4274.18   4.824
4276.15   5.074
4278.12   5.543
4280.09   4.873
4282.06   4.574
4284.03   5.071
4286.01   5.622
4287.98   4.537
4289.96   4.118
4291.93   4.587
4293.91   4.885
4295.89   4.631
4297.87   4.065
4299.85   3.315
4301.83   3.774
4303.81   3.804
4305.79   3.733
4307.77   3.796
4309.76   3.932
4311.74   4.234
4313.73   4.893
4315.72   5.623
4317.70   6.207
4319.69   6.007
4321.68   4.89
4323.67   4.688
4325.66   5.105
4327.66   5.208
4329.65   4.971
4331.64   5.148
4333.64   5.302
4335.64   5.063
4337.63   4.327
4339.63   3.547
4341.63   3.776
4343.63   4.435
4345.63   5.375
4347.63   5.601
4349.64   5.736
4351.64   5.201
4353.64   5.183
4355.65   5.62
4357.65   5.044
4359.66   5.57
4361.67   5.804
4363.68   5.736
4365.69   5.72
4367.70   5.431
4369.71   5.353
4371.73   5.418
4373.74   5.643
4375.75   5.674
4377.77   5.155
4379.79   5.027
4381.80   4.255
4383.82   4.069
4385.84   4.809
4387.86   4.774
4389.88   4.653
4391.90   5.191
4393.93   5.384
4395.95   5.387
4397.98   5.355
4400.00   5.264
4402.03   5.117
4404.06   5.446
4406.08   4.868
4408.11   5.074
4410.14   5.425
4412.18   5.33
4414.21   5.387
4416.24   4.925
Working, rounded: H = 154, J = 5.3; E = -148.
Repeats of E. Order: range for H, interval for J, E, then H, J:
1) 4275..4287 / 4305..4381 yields -56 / 61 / 5.1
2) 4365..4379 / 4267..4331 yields -72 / 77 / 4.7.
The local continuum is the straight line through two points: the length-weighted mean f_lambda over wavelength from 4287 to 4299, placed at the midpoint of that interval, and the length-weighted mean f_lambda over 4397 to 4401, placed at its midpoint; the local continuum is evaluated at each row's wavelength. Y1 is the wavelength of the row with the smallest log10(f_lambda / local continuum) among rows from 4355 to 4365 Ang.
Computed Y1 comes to 4357.65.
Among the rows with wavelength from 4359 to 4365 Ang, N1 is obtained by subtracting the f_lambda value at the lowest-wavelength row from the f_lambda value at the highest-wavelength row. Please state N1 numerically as 0.2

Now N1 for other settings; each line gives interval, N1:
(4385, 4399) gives 0.5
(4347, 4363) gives 0.2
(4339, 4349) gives 2.1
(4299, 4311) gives 0.6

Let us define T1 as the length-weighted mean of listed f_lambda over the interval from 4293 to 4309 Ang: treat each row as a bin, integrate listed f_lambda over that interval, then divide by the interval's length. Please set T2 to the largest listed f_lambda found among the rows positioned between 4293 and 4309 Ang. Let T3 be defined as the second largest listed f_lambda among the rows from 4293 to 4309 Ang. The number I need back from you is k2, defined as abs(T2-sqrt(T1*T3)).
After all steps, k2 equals 0.58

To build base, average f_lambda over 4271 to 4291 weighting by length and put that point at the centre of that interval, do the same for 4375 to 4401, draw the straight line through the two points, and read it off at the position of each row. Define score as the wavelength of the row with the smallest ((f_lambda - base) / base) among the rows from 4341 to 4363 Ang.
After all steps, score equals 4341.63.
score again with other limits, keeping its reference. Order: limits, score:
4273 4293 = 4289.96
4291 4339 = 4299.85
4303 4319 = 4305.79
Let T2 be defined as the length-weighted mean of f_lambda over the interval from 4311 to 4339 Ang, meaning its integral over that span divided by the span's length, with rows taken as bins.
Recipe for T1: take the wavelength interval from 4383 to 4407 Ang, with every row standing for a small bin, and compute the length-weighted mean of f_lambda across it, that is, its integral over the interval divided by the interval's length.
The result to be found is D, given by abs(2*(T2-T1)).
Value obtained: 0.14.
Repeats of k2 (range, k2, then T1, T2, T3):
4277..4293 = 0.43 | 4.9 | 5.622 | 5.543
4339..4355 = 0.50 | 4.9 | 5.736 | 5.601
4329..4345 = 0.45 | 4.6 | 5.302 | 5.148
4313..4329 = 0.55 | 5.3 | 6.207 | 6.007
